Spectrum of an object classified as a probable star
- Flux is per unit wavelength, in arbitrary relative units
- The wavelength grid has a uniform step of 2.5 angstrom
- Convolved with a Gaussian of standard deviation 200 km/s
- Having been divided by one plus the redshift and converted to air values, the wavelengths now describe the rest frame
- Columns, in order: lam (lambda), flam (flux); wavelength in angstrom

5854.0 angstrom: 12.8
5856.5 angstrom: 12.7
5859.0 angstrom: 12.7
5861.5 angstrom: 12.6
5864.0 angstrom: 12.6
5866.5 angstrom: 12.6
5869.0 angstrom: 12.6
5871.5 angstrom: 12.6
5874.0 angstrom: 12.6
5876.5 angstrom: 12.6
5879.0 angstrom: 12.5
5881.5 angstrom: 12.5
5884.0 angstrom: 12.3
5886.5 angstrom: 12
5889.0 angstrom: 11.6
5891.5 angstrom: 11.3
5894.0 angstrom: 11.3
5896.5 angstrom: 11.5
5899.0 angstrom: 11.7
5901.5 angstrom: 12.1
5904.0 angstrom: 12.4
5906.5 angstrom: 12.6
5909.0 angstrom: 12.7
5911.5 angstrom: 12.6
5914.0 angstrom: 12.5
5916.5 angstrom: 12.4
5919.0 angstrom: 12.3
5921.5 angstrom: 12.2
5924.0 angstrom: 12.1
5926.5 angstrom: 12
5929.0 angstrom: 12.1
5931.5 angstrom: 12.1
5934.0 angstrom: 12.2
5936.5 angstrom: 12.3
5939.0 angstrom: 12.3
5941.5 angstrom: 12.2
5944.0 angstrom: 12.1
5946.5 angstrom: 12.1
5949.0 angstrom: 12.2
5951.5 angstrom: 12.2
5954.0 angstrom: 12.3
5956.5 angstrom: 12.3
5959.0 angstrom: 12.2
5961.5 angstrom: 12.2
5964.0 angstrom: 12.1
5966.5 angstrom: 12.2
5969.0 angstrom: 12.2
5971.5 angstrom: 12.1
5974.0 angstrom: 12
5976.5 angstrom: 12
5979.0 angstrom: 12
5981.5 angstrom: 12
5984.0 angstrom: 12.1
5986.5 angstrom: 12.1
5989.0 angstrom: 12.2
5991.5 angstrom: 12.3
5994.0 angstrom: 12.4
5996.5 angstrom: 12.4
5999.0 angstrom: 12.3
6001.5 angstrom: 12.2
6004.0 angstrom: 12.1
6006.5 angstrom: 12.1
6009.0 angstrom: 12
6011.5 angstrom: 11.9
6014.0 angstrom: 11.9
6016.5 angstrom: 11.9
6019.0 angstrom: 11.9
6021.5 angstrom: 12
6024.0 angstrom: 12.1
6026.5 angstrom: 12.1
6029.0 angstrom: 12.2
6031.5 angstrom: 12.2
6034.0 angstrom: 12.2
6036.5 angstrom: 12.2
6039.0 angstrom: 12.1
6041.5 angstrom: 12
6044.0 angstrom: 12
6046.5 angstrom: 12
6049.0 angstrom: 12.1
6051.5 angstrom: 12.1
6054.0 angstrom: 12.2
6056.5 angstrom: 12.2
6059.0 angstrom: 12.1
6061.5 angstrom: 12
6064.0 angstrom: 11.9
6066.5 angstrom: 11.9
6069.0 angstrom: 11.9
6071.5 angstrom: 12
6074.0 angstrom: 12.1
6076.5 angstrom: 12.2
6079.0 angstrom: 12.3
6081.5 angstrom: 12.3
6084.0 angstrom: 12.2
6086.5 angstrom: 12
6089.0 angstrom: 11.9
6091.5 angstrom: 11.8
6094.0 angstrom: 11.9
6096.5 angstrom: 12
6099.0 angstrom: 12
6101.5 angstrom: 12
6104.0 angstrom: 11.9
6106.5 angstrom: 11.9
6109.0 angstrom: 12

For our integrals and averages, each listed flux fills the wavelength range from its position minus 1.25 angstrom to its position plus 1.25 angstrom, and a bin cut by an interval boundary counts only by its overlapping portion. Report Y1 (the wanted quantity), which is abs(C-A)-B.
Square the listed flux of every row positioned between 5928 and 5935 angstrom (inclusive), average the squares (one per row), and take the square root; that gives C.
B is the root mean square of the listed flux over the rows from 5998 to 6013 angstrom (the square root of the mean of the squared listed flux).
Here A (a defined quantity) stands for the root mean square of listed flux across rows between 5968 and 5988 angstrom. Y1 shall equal -12.0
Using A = 12.1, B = 12.10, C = 12.13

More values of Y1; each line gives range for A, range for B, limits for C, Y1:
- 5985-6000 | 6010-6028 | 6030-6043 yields -11.8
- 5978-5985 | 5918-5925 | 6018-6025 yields -12.2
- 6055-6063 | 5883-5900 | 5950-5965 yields -11.6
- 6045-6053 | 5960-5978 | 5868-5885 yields -11.7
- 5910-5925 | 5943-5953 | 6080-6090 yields -11.9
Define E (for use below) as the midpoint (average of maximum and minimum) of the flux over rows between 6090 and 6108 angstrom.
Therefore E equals 11.9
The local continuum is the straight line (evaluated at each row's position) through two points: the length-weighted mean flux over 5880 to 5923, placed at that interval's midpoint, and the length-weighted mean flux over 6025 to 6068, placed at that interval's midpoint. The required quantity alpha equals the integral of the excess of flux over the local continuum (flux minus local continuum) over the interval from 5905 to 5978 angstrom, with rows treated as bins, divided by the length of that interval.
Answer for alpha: 0.12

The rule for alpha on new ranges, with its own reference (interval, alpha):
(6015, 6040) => 0.00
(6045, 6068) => -0.03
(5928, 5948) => 0.06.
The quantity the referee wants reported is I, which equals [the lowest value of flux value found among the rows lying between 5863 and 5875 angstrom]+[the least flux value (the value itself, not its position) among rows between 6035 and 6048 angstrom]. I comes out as 24.6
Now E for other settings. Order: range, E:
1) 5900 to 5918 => 12.4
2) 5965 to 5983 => 12.1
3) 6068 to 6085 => 12.1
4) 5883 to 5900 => 11.8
